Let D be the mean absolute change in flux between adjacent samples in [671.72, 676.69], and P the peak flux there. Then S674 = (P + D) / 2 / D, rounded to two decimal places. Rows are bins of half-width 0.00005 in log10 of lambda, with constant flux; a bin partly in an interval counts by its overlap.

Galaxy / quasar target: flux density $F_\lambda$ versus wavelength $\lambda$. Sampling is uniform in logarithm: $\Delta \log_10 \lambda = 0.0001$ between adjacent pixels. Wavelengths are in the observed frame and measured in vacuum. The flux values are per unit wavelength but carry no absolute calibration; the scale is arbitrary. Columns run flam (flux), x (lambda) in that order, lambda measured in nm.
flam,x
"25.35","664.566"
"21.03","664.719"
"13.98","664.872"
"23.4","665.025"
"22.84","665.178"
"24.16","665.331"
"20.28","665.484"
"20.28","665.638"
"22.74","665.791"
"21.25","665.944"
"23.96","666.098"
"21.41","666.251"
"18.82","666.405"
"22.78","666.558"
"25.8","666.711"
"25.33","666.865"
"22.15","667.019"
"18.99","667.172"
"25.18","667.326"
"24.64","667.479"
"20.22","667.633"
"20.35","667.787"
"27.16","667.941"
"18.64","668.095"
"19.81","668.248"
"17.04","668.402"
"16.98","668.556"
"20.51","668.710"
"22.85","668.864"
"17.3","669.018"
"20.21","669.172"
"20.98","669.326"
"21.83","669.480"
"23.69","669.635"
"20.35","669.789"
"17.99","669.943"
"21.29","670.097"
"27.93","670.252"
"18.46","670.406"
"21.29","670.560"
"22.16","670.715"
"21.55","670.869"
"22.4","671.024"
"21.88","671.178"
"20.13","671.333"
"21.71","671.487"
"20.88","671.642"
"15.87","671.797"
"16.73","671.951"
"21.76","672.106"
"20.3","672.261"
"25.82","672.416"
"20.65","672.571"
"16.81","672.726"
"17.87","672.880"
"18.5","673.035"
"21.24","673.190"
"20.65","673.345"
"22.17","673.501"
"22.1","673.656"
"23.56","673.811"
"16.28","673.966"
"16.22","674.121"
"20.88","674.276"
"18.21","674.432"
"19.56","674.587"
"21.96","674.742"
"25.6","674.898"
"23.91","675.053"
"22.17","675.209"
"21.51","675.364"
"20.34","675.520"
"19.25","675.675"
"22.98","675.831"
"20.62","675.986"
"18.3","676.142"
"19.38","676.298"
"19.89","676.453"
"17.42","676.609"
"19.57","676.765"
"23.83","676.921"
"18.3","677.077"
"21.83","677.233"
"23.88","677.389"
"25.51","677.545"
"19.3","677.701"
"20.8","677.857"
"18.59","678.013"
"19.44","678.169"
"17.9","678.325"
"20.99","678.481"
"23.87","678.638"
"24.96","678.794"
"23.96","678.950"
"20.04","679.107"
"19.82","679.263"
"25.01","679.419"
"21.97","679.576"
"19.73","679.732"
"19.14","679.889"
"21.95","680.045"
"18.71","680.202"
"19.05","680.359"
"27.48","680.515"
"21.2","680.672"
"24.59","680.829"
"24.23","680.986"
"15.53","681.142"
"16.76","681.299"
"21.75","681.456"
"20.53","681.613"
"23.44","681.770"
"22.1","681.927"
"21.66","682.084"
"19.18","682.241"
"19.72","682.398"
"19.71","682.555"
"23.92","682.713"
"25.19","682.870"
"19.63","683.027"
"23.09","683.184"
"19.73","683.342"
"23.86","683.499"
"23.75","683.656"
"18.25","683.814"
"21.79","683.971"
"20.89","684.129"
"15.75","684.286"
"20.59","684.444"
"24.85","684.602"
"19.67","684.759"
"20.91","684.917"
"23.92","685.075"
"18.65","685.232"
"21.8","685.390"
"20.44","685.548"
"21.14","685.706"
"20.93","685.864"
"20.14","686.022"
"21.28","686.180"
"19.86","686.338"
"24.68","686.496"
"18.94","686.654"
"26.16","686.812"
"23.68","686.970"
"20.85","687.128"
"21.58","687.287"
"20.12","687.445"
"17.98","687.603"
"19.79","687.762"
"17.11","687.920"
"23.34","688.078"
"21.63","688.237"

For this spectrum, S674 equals 6.15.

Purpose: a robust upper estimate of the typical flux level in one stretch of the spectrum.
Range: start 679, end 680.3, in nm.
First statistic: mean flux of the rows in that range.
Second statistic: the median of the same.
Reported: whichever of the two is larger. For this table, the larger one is 20.8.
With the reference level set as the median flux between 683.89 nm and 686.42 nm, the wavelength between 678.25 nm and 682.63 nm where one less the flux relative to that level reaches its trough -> 680.515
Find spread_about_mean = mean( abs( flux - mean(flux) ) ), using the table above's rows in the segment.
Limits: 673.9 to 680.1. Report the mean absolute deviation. 2.1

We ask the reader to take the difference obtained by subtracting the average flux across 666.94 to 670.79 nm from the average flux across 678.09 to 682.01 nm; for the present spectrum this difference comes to 0.25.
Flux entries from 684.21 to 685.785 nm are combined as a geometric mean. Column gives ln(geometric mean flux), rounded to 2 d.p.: 3.03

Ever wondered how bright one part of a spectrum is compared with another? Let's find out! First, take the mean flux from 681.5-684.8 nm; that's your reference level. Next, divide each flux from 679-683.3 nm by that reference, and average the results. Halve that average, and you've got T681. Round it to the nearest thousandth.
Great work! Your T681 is 0.500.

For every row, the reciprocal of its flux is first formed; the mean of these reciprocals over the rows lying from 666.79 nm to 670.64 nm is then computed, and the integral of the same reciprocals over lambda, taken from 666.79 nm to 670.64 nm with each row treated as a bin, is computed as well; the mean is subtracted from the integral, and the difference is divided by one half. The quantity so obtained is 0.2733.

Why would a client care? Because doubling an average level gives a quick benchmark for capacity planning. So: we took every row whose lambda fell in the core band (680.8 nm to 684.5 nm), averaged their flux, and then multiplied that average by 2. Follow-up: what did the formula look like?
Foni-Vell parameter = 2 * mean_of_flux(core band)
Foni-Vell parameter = 42.1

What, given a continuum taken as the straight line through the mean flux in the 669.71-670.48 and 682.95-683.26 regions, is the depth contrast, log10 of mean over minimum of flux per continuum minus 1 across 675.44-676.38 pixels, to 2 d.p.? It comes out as -0.42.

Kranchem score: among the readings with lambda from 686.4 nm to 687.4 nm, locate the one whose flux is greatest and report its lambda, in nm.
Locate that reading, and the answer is 686.812 nm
